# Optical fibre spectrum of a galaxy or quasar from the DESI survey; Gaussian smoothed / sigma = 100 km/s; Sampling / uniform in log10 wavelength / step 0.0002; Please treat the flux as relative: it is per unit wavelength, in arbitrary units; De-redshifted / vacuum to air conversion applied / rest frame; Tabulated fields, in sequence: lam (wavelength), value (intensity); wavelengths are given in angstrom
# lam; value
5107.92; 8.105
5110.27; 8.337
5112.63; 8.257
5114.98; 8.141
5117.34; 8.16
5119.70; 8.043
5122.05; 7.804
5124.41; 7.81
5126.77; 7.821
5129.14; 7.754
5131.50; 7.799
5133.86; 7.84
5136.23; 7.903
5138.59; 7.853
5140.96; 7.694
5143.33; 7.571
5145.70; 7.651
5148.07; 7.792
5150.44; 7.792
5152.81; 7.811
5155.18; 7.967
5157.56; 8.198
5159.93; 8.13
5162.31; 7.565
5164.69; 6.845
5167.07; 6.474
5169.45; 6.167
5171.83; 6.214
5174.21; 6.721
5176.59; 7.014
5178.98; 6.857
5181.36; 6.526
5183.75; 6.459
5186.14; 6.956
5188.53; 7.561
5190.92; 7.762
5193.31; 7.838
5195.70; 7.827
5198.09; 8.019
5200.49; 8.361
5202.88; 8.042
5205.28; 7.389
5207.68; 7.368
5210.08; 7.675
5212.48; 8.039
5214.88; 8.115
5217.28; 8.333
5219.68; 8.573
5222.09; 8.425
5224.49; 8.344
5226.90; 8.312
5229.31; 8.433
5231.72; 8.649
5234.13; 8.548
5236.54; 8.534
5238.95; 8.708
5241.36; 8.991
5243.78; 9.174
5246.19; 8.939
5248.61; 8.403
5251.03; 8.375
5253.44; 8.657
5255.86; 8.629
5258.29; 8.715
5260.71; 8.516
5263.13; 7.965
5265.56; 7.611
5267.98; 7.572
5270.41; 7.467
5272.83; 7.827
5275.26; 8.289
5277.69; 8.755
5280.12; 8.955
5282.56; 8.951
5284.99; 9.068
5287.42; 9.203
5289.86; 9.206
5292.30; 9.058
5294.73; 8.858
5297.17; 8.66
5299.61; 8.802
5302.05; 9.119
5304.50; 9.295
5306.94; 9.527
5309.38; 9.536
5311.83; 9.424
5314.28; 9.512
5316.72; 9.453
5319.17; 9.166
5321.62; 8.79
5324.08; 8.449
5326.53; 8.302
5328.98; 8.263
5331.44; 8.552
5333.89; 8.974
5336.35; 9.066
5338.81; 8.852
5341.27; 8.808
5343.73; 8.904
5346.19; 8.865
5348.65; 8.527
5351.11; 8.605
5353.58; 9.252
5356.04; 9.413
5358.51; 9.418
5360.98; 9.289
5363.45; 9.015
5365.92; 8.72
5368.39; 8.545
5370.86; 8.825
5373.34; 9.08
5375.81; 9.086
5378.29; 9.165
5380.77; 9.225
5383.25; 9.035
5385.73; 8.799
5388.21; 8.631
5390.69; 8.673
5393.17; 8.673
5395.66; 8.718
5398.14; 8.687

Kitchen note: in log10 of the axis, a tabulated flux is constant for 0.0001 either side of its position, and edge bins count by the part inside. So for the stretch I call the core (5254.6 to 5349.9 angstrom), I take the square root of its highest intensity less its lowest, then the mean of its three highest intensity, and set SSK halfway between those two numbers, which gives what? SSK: 5.48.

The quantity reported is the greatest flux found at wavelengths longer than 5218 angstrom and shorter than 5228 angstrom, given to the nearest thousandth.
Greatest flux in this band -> 8.573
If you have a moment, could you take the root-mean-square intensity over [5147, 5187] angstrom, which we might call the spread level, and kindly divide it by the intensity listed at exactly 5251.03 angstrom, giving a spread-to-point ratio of 0.86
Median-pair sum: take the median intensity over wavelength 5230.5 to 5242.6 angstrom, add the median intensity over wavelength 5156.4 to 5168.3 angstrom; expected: 16.2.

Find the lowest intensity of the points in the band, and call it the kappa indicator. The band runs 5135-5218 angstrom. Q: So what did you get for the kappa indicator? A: 6.167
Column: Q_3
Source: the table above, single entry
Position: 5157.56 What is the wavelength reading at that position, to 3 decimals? 8.198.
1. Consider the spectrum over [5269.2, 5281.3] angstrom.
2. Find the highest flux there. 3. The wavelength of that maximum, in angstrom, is 5280.12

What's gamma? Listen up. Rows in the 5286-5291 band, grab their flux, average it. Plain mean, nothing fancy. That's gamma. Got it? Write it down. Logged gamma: 9.2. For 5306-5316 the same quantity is 9.5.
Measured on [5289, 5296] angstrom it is 9.0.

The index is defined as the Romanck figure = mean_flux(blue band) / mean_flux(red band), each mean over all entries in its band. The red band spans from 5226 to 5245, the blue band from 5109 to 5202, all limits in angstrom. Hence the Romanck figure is 0.87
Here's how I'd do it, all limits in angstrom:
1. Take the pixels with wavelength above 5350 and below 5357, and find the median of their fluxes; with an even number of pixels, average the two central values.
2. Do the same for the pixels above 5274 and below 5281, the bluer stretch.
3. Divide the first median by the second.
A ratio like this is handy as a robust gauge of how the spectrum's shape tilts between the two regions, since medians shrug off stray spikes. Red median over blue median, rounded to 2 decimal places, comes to 1.06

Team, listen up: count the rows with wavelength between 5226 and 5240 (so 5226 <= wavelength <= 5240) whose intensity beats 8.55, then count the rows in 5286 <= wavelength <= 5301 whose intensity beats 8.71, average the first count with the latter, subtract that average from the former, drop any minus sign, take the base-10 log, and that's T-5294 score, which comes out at 0.2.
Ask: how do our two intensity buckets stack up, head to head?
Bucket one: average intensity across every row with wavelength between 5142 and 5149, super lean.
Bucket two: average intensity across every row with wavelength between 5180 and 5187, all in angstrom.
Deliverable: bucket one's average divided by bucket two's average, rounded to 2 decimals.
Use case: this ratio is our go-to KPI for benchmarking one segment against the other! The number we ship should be 1.15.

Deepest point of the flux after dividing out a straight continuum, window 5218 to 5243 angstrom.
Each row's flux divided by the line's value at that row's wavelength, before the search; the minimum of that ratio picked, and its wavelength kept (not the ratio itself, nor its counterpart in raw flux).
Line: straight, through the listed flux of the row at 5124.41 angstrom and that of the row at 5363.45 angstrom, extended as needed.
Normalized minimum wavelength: 5226.90 angstrom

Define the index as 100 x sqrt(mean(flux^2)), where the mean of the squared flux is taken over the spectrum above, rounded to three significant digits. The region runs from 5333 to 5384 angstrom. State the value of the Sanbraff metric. 899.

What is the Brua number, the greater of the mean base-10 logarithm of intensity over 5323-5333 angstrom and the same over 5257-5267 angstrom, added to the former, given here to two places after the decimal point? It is 1.85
